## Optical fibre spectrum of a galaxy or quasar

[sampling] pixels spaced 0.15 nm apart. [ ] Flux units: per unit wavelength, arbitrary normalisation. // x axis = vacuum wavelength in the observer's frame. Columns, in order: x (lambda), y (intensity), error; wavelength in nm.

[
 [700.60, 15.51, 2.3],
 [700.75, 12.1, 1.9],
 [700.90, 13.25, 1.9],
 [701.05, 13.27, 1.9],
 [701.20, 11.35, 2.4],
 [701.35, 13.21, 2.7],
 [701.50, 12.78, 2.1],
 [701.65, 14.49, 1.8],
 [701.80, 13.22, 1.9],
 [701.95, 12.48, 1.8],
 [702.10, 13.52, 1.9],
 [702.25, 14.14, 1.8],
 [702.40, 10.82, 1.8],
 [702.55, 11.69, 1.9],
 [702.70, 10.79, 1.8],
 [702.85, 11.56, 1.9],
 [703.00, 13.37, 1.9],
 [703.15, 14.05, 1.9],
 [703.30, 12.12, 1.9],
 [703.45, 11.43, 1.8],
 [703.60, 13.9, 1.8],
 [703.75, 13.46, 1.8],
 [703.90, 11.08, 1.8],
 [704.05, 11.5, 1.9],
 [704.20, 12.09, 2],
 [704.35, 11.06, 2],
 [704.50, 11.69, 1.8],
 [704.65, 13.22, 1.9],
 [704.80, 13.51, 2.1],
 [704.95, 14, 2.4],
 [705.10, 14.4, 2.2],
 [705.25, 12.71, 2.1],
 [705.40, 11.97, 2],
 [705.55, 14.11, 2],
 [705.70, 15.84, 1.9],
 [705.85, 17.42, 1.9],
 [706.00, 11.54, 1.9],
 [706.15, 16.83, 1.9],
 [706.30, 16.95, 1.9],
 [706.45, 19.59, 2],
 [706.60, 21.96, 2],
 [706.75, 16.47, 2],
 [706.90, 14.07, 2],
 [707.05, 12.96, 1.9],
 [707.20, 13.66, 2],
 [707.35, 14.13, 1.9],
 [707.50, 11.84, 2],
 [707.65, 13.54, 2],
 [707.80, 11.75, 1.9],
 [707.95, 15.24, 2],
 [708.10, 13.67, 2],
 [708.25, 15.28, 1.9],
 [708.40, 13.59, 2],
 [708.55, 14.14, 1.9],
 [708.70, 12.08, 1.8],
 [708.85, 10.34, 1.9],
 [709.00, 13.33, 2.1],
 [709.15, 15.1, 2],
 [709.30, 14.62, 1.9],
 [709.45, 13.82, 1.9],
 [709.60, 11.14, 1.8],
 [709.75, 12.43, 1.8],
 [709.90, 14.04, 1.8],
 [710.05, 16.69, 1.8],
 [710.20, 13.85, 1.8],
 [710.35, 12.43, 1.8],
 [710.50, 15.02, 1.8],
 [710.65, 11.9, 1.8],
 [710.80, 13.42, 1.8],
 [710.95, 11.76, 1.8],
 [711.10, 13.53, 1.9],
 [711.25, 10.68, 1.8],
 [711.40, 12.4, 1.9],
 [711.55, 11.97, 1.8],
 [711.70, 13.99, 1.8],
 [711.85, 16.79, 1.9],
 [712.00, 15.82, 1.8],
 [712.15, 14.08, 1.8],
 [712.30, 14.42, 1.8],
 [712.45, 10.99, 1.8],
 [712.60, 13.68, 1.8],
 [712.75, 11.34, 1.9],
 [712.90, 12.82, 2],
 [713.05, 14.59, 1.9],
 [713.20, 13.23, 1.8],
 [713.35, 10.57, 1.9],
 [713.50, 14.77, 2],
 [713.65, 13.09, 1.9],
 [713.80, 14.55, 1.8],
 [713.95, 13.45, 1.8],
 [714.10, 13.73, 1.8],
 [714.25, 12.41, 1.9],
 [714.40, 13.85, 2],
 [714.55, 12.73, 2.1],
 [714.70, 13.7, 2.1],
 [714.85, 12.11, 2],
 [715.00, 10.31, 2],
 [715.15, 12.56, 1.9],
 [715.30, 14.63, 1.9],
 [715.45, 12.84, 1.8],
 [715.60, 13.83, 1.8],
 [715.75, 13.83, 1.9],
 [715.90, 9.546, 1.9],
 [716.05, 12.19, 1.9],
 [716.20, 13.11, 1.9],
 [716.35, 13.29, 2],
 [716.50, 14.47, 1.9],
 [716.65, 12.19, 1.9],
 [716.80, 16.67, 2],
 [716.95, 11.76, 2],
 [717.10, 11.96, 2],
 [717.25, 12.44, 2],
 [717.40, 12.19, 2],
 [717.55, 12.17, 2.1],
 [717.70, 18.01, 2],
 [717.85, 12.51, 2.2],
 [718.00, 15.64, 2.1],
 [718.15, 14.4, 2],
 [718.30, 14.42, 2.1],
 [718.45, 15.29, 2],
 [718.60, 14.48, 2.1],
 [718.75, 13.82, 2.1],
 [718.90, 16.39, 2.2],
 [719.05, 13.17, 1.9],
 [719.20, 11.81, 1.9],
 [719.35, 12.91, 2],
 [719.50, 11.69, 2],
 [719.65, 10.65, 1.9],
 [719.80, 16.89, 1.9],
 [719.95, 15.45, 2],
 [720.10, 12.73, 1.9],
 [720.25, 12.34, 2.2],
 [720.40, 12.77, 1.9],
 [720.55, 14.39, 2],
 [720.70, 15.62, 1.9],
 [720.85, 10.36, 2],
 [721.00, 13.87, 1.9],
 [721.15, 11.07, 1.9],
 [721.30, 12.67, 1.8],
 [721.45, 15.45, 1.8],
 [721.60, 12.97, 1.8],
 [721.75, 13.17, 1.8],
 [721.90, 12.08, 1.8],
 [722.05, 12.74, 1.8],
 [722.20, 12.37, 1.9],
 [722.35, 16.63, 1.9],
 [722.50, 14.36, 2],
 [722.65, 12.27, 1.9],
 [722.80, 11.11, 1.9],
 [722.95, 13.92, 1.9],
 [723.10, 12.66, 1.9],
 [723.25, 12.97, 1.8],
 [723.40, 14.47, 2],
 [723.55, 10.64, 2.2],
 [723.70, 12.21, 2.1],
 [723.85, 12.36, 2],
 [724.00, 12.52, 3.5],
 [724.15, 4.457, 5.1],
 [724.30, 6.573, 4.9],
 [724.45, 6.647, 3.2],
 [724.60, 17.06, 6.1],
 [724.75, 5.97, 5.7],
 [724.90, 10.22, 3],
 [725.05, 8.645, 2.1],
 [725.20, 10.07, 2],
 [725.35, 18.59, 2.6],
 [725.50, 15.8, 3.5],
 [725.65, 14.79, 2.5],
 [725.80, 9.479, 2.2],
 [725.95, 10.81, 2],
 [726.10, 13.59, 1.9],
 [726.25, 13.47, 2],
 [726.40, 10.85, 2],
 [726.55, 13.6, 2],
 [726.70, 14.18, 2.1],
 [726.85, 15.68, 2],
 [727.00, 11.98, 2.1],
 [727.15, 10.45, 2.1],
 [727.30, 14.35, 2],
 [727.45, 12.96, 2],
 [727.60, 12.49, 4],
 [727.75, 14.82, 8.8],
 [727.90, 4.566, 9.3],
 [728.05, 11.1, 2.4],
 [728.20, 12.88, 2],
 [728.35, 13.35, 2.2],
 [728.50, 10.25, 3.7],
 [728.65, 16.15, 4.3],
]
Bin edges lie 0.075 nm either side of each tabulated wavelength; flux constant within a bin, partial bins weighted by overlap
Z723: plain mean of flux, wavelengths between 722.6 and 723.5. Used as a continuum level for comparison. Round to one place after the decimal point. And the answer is 12.9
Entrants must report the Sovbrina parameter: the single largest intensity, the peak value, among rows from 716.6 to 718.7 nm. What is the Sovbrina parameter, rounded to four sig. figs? 18.01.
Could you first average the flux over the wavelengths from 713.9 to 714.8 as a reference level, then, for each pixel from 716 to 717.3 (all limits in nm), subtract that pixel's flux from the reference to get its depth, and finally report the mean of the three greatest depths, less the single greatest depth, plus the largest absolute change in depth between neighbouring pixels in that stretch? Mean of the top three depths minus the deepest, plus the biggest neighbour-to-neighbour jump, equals 4.7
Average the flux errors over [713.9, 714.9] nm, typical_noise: 1.96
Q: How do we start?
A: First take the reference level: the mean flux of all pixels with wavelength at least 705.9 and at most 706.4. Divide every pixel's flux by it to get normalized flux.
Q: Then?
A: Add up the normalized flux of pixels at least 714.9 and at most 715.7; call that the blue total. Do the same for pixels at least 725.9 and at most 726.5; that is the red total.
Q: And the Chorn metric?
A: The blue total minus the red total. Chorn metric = 1.0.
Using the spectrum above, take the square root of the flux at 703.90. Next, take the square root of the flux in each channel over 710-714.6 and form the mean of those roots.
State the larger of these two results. 3.65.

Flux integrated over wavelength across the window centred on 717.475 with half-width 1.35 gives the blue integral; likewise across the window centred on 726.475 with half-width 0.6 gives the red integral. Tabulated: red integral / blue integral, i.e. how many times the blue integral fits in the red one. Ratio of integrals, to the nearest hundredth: 0.42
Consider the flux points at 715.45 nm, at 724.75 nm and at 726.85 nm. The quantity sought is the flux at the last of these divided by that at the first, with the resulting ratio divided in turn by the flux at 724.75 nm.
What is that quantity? 0.20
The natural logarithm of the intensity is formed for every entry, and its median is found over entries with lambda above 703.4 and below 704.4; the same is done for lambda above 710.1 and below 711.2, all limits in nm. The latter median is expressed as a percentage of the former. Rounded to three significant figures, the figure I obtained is 106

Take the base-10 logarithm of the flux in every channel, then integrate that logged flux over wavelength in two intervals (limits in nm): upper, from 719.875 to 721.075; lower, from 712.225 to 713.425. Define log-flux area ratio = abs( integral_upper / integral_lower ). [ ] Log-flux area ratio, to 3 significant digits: 1.02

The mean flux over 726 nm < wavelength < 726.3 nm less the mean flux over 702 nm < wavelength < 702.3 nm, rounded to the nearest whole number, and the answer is 0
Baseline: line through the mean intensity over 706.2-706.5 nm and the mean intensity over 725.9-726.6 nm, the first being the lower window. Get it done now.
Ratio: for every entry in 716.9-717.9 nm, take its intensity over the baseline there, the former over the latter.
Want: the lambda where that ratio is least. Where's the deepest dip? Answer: 716.95 nm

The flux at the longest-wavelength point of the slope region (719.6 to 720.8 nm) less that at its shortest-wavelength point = 5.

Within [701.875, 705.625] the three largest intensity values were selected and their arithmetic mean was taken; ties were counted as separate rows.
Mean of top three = 14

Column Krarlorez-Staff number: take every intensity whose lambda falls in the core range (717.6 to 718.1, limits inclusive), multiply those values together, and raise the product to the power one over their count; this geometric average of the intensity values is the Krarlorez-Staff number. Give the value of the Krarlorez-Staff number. 15.2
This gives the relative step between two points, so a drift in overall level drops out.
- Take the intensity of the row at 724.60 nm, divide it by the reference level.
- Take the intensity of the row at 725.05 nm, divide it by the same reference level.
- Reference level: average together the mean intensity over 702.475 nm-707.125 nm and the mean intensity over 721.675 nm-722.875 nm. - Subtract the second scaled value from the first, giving 0.63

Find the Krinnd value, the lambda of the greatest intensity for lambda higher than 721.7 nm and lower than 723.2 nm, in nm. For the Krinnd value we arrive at 722.35 nm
